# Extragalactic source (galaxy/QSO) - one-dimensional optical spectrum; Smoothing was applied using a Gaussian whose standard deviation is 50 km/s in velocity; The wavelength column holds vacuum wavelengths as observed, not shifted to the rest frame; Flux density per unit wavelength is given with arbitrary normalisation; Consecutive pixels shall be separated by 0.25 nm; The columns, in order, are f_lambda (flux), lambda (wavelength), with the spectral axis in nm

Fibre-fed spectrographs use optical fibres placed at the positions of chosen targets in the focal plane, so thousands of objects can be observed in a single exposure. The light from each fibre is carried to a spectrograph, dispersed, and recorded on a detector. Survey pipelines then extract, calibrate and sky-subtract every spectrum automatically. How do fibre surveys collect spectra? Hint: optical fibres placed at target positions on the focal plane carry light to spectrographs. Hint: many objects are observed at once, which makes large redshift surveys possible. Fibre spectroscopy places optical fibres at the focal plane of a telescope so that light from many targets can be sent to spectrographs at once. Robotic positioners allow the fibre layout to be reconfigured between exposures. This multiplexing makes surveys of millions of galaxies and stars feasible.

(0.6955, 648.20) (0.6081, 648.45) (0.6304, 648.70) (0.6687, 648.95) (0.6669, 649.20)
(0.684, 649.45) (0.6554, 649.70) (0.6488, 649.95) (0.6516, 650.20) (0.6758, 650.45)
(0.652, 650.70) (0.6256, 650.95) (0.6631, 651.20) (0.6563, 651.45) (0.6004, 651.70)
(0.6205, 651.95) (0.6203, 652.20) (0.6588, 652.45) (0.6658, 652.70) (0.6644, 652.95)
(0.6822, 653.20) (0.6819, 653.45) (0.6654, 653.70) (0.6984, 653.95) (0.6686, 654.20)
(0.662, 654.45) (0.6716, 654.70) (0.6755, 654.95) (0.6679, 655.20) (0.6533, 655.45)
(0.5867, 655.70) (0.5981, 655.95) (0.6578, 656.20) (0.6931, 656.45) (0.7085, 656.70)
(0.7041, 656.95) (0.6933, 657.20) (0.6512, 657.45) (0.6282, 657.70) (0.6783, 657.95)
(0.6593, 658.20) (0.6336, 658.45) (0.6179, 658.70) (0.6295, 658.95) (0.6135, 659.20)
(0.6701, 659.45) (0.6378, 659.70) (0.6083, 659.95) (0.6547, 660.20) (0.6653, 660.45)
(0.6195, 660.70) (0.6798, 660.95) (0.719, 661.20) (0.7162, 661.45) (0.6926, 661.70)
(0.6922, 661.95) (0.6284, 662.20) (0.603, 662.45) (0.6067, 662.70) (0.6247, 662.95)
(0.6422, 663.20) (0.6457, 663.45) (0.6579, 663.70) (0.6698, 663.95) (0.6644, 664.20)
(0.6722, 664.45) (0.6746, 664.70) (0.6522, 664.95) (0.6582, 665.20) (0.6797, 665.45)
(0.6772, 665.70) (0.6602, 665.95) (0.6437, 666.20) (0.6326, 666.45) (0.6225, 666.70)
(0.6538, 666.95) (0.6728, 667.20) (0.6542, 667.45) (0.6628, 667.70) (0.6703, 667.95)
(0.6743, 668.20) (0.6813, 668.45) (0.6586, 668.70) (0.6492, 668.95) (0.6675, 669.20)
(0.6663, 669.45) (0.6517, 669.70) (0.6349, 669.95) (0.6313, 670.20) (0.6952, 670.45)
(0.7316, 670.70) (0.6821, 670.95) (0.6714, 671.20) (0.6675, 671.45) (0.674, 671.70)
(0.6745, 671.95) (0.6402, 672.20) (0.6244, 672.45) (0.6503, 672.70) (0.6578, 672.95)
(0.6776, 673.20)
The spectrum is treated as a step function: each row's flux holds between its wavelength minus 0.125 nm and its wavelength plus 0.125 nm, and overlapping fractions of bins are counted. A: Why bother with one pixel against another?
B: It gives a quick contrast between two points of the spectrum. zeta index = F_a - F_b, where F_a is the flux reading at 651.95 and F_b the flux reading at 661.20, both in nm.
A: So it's -0.10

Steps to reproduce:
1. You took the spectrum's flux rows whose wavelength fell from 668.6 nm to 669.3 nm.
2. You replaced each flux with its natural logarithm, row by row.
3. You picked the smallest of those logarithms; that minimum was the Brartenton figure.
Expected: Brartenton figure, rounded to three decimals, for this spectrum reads -0.432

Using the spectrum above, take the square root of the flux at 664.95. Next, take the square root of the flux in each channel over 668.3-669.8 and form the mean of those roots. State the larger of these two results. 0.814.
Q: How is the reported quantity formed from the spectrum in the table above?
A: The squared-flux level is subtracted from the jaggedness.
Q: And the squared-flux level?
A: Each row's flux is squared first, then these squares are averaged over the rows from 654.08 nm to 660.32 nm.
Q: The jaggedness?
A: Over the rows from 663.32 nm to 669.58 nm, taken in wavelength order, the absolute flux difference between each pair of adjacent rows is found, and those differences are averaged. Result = -0.415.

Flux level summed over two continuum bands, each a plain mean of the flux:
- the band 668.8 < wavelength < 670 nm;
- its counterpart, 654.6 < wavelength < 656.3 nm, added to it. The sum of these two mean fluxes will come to 1.30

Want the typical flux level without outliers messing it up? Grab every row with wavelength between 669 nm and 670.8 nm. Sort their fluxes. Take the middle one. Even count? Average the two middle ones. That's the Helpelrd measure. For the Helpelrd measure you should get 0.666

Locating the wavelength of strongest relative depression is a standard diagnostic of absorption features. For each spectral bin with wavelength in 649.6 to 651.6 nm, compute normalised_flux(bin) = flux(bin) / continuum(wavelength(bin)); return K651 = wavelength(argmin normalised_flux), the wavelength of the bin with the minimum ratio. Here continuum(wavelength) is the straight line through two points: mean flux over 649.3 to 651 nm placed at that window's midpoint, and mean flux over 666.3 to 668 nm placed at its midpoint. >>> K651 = 650.95 nm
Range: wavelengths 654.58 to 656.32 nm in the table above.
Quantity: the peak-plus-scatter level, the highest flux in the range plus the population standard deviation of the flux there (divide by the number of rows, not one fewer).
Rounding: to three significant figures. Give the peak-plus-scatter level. 0.709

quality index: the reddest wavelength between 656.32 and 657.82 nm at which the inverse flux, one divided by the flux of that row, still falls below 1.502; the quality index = 657.20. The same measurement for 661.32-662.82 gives 661.95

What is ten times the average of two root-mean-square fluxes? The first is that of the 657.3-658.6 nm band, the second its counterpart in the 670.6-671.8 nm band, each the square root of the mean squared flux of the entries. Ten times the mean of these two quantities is 6.68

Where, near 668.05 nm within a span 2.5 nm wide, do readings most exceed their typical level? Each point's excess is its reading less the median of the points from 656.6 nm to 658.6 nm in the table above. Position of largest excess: 668.45 nm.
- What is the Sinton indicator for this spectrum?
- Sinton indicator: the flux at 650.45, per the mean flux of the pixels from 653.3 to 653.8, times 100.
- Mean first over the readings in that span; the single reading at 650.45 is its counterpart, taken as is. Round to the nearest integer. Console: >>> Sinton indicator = 100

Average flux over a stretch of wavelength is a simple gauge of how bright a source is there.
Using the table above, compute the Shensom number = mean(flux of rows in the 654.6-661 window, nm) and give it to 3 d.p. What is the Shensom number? 0.652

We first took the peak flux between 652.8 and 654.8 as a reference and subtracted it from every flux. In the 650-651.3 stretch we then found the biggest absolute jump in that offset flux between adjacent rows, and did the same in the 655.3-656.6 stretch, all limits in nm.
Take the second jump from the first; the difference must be -0.029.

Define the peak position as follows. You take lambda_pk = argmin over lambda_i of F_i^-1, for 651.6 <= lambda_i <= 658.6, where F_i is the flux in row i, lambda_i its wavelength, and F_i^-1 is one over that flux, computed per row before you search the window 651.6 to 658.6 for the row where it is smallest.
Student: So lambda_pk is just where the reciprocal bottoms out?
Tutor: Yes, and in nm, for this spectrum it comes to 656.70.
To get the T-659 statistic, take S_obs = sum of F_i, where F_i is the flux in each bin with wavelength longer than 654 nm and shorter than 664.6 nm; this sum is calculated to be 27.5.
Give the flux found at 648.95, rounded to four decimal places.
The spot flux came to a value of 0.6687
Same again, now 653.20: 0.6822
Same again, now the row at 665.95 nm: 0.6602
